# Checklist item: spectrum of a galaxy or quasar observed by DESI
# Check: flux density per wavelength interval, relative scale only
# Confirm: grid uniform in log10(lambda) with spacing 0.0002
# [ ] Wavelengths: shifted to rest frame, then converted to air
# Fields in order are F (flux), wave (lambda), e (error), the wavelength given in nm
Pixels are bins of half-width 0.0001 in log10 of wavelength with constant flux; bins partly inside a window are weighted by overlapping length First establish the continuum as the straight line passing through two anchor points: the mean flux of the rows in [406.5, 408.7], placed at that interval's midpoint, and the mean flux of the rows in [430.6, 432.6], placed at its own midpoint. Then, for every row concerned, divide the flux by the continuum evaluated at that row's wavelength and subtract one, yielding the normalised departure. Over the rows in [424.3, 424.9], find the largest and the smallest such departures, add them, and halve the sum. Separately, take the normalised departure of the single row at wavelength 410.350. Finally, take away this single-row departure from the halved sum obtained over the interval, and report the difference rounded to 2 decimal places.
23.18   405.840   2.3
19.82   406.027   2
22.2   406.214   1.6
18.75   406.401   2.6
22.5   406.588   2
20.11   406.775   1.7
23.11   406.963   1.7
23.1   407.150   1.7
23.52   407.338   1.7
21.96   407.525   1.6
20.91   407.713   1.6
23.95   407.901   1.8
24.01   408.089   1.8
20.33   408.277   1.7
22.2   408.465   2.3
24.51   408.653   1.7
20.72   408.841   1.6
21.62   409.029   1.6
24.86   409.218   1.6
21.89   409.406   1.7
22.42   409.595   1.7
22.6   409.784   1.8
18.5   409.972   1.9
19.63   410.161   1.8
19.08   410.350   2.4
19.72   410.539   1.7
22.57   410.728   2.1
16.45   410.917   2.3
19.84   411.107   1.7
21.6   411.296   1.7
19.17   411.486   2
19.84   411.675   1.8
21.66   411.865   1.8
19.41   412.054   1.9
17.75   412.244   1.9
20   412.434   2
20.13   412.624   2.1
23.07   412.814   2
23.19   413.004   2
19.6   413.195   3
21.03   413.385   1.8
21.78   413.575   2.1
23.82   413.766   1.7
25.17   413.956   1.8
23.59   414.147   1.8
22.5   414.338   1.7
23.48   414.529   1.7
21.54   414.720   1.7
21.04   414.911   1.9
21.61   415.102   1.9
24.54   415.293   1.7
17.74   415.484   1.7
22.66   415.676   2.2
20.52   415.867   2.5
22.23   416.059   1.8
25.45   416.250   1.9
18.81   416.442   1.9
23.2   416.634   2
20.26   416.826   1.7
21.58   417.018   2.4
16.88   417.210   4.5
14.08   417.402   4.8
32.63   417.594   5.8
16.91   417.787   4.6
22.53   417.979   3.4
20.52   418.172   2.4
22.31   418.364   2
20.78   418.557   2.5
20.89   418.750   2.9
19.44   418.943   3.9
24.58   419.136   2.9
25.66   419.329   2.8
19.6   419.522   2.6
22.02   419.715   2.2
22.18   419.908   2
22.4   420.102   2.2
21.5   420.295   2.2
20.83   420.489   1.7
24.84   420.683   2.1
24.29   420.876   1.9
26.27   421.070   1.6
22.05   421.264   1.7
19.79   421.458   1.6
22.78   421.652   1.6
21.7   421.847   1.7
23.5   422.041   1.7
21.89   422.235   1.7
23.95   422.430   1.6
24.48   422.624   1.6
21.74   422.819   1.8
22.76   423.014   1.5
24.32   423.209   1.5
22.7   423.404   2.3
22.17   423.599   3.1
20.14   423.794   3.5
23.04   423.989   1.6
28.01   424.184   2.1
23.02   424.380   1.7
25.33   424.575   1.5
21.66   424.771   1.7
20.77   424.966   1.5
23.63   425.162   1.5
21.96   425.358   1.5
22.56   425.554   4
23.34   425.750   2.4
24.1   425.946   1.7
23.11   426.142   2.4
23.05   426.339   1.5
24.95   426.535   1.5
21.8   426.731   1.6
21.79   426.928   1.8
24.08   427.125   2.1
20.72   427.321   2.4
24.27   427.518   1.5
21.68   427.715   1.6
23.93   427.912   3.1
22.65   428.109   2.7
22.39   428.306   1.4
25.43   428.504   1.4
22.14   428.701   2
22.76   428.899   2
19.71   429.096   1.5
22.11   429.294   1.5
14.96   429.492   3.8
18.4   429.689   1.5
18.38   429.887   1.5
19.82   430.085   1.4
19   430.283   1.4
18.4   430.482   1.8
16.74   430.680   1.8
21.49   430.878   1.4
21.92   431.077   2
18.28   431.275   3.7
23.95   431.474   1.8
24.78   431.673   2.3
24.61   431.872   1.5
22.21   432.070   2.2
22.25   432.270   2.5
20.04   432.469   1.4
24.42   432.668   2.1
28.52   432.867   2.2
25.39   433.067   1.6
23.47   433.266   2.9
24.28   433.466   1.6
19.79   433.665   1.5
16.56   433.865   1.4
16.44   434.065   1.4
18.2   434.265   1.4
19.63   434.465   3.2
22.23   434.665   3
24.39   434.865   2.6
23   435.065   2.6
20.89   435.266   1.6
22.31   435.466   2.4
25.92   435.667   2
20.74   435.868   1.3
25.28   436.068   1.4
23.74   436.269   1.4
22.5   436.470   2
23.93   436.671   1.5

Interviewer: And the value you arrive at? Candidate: 0.22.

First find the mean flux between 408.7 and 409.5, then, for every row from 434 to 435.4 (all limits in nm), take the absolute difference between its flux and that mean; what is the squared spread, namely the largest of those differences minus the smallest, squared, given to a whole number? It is 34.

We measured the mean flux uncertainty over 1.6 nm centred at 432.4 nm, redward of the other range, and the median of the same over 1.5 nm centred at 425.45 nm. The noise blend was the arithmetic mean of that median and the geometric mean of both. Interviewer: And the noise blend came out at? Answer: 1.77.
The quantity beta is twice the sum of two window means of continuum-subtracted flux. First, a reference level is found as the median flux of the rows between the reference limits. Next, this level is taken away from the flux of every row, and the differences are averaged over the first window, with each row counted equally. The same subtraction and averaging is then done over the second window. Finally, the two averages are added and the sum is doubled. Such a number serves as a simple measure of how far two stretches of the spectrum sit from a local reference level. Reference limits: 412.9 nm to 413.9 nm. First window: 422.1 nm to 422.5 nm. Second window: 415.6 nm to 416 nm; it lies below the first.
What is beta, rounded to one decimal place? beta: 1.9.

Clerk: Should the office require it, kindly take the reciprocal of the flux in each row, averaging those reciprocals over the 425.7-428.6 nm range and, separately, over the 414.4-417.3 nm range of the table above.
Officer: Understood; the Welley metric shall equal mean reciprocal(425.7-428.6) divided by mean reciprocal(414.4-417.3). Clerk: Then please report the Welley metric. 0.92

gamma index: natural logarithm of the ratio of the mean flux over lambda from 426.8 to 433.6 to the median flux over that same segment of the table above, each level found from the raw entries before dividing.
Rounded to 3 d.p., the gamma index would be -0.012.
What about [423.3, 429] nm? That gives 0.011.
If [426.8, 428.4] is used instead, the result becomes 0.007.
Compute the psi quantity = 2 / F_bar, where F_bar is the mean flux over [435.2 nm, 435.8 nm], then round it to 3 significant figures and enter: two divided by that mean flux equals 0.0868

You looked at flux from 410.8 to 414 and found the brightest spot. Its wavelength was 413.956 nm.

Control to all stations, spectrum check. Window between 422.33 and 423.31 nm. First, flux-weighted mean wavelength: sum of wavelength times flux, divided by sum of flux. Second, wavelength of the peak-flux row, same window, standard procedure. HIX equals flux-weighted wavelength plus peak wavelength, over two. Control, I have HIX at 422.72 nm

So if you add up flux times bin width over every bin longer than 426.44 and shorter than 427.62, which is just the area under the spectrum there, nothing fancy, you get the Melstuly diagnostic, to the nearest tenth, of 27.1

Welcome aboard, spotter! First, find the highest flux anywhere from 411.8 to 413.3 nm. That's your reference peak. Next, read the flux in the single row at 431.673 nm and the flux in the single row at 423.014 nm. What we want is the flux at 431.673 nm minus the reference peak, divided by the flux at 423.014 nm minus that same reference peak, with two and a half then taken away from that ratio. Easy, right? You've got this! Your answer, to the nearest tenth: -6.2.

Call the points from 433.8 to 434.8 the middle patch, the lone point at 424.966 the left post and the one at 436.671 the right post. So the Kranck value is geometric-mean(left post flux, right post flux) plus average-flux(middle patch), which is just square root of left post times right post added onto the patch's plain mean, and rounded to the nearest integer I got 41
